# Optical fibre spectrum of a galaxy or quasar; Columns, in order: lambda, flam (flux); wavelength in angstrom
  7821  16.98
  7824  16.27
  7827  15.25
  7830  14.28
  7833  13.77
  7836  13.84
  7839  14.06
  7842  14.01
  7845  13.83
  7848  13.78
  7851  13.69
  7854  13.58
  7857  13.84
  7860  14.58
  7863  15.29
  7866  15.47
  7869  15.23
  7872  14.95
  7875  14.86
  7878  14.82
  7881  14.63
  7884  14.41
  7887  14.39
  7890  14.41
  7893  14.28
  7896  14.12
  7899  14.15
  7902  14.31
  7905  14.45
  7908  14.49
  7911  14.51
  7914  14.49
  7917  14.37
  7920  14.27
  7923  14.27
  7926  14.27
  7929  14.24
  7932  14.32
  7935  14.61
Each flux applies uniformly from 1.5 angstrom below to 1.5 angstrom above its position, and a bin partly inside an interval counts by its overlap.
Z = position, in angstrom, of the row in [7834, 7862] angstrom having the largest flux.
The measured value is 7860 angstrom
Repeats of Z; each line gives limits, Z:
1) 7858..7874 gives 7866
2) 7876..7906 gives 7878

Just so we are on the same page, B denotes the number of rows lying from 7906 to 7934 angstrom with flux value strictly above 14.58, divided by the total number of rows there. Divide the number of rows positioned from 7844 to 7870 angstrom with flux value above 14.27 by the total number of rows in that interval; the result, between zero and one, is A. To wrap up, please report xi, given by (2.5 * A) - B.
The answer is 1.11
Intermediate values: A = 0.44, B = 0.00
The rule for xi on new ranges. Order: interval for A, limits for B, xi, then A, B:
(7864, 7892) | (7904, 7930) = 2.50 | 1.00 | 0.00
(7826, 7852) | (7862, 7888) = -0.22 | 0.22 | 0.78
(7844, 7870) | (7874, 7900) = 0.78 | 0.44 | 0.33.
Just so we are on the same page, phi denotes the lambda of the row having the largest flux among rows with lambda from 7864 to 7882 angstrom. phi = 7866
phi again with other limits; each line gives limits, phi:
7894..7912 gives 7911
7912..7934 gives 7914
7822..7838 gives 7824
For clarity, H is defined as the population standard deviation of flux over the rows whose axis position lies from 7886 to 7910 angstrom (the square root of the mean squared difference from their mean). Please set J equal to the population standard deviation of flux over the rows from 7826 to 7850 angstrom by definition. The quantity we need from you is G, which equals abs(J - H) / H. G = 2.6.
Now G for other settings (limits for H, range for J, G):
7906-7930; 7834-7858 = 0.3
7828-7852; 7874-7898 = 0.3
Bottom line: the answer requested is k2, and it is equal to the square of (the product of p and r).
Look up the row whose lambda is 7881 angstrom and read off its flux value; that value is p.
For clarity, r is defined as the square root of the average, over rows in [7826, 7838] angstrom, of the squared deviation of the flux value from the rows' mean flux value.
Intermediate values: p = 14.63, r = 0.59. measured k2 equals 75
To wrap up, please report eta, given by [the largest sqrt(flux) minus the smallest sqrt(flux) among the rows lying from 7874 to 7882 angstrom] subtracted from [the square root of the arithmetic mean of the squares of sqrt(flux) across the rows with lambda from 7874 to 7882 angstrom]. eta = 3.81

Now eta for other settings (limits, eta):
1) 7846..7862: 3.59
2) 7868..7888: 3.73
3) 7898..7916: 3.75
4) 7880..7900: 3.72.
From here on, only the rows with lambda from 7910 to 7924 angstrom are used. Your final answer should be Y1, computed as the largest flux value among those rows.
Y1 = 14.51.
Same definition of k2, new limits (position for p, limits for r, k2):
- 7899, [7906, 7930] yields 2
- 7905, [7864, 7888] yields 26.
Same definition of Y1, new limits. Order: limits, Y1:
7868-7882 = 15.23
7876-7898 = 14.82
